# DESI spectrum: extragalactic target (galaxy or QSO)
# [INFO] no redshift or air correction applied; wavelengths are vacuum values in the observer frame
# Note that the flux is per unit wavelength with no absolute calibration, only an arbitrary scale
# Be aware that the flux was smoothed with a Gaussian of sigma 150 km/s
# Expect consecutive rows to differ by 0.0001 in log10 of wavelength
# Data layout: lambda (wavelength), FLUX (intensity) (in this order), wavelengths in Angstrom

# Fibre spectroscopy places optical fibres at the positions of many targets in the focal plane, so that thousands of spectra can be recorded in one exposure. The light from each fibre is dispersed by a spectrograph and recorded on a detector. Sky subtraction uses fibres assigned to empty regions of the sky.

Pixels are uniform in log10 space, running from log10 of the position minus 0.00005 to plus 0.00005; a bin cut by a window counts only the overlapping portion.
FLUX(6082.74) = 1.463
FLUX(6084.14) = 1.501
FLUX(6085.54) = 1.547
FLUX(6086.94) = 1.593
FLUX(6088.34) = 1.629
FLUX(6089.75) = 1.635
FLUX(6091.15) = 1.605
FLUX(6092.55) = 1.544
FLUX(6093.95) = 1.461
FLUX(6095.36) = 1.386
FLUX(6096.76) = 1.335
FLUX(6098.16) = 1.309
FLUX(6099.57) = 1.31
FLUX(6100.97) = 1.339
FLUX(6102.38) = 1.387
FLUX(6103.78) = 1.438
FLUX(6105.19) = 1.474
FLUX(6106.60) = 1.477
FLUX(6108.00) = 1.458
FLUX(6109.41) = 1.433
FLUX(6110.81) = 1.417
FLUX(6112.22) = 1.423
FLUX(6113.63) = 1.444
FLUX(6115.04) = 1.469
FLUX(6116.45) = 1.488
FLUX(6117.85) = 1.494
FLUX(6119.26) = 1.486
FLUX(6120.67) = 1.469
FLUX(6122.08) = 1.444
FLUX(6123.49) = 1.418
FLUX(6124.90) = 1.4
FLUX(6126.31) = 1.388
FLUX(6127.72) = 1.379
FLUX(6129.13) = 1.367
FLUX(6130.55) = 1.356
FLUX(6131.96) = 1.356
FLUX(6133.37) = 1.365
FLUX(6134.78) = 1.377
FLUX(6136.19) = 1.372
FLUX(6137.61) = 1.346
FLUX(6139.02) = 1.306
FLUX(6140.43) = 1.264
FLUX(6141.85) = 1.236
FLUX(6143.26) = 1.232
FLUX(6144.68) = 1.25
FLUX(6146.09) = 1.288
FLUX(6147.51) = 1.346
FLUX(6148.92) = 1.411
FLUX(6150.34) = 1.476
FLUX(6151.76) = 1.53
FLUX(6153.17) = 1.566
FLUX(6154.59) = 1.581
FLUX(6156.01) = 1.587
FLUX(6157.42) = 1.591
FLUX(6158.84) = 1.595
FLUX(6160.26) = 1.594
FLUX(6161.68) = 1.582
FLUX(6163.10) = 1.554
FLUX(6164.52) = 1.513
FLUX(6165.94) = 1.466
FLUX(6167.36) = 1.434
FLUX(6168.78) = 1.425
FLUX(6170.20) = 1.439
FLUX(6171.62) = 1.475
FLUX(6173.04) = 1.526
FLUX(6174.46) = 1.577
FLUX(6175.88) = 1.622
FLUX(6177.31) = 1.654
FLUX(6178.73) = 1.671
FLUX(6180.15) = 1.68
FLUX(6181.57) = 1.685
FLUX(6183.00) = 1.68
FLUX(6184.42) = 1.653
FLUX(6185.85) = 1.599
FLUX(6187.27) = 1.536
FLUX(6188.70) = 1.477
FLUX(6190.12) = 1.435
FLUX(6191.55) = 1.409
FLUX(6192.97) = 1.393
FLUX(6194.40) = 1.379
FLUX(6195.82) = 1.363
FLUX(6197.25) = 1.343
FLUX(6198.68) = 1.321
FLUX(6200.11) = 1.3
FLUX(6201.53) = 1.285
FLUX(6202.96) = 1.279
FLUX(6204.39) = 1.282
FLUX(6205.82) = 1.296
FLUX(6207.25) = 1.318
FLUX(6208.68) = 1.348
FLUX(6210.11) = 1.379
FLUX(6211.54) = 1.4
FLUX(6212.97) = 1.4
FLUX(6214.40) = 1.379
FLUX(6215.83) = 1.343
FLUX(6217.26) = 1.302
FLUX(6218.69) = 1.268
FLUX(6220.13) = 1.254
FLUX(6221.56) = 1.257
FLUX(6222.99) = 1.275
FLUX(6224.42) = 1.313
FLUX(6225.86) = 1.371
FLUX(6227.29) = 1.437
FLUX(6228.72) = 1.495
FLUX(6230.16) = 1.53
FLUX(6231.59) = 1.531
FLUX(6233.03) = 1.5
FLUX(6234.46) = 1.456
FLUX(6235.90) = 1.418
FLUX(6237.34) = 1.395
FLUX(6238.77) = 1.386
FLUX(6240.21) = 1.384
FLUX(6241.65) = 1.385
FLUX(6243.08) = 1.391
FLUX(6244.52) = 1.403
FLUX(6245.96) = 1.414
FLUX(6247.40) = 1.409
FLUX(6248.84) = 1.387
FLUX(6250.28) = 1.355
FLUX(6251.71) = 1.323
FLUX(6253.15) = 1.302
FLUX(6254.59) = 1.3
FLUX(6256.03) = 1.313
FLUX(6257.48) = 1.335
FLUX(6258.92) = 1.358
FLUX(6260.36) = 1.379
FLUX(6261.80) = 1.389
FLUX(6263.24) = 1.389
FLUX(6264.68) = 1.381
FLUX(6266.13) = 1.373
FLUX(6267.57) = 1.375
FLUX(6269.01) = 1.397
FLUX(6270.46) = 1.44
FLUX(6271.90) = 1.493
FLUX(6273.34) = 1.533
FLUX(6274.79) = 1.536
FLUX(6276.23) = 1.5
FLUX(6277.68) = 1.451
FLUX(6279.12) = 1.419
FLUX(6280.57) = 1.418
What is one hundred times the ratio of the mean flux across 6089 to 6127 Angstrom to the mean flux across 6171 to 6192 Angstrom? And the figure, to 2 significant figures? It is 91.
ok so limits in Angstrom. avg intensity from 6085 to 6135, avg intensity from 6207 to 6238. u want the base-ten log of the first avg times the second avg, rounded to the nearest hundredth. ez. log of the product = 0.30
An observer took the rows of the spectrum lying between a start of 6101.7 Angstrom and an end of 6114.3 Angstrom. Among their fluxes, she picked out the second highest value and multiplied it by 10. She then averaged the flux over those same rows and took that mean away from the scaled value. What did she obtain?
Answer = 13.3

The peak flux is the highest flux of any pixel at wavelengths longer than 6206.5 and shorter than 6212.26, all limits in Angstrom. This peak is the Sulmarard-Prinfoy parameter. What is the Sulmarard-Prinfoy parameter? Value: 1.4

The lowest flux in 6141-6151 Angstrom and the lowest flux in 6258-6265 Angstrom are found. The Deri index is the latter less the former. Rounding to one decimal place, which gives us 0.1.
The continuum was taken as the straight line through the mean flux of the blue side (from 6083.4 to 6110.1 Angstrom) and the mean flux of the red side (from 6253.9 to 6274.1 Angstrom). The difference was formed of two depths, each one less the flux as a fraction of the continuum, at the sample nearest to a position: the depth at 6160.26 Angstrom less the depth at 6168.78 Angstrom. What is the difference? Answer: -0.11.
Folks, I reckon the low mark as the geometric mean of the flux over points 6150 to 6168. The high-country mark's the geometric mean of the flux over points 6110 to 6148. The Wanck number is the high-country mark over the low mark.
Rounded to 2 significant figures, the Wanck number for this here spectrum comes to 0.89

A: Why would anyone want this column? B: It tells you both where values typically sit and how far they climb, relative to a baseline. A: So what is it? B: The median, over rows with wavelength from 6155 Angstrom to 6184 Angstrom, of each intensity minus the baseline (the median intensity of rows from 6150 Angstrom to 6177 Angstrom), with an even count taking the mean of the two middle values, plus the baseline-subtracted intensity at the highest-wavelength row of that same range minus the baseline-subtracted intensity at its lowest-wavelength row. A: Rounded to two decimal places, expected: 0.12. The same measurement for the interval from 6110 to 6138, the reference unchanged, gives -0.22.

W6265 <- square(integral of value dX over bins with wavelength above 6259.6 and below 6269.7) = 195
